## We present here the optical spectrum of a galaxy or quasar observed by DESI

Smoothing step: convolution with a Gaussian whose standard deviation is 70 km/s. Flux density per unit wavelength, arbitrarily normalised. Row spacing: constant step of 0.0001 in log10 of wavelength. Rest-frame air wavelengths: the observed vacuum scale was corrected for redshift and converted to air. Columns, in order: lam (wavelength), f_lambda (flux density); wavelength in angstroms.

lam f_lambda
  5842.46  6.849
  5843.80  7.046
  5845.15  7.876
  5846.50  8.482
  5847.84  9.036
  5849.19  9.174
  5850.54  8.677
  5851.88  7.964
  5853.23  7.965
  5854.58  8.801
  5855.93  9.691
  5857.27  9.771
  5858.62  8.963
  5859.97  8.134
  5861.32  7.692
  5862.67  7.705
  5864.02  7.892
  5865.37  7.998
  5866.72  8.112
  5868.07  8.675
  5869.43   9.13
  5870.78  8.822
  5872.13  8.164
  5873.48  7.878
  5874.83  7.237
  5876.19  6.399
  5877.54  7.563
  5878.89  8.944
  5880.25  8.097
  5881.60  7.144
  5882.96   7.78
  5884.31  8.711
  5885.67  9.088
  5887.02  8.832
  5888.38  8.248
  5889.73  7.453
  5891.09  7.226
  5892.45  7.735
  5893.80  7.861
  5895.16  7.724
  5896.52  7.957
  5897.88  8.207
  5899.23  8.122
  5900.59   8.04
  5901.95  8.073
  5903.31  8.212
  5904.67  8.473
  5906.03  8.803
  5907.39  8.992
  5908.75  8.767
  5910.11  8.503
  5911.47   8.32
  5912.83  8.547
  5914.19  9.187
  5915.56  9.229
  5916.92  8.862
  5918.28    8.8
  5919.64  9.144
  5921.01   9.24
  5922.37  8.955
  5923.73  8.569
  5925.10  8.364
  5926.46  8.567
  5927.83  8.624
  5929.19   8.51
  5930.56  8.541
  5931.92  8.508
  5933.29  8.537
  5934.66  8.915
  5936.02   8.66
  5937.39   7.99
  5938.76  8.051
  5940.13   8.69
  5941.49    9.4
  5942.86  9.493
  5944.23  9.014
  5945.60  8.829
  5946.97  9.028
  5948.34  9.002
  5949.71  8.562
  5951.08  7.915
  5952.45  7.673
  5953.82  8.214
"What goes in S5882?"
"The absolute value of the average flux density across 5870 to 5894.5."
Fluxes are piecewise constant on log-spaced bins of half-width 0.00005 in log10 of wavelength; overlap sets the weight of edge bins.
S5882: 8.0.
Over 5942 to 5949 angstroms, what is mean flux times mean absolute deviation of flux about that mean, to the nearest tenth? 1.5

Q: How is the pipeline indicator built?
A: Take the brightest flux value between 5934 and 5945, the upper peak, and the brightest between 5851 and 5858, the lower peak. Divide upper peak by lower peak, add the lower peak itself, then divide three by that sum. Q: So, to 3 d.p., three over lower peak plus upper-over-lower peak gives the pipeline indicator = 0.279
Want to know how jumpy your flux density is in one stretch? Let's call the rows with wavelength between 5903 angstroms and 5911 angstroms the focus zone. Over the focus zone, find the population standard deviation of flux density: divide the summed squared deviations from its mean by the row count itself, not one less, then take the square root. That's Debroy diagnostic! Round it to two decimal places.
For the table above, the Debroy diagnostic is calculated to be 0.26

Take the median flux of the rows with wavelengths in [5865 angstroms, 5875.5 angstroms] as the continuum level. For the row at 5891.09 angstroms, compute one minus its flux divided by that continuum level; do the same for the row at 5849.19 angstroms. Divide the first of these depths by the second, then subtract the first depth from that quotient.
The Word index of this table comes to -1.0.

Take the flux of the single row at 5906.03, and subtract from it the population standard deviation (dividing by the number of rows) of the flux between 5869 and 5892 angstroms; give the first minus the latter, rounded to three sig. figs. 8.02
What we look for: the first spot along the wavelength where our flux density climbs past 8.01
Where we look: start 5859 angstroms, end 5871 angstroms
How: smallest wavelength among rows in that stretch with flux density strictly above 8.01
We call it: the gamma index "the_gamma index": 5859.97 angstroms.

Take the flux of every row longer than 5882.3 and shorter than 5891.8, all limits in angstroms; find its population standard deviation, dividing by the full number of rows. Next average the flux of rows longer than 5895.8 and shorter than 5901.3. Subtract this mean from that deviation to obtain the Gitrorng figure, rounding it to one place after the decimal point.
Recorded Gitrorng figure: -7.4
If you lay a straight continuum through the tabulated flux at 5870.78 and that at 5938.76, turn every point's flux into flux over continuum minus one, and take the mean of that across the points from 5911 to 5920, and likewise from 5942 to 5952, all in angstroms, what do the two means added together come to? 0.18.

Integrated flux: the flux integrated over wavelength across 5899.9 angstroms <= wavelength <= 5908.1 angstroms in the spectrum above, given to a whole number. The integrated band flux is 69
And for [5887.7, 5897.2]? 74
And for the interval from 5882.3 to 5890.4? 68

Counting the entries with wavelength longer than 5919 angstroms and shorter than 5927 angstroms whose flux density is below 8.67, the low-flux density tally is 3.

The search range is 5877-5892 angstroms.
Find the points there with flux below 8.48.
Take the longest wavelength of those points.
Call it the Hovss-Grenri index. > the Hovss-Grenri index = 5891.09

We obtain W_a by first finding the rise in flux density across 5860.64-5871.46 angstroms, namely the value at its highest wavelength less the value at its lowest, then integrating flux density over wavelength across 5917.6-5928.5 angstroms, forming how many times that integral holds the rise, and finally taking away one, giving 84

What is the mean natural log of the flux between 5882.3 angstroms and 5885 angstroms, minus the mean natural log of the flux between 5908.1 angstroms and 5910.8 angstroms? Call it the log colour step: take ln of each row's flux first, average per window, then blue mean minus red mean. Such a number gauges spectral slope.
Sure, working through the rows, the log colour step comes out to -0.05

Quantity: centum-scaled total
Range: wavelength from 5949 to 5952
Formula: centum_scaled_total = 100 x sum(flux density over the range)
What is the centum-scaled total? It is 1648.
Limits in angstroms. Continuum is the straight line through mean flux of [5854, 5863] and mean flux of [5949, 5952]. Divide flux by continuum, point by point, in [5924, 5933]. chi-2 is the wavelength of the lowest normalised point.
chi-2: 5925.10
